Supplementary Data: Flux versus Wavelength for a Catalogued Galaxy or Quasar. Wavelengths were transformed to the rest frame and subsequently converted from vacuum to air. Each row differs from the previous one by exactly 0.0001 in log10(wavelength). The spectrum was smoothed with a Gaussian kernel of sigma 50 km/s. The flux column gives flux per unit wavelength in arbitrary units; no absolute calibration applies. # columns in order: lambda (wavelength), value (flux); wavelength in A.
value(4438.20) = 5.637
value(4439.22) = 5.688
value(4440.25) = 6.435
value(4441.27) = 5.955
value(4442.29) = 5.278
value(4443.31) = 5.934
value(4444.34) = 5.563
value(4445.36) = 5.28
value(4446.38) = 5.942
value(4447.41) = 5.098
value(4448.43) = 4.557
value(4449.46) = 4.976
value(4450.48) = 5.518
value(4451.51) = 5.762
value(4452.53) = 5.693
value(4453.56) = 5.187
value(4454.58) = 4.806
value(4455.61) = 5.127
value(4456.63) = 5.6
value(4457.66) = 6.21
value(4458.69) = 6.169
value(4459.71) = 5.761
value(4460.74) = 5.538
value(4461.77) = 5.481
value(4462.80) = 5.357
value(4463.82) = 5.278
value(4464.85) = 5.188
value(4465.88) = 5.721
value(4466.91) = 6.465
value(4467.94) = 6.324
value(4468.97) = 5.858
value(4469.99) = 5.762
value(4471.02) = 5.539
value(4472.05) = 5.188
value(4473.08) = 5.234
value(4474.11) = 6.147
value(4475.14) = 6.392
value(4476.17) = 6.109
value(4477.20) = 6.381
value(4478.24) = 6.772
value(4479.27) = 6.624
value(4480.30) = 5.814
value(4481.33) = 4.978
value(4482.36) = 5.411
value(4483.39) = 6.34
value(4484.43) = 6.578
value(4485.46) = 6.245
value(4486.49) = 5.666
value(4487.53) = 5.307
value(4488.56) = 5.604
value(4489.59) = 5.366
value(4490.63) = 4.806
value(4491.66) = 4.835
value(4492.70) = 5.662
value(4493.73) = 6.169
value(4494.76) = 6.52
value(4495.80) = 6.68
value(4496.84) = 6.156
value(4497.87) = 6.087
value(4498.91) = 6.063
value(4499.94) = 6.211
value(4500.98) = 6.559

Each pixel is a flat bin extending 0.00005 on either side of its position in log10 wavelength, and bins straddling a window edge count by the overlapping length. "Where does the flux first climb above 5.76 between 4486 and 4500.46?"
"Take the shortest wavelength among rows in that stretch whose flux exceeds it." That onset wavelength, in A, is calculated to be 4493.73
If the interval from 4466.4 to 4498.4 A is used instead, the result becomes 4466.91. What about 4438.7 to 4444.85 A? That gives 4440.25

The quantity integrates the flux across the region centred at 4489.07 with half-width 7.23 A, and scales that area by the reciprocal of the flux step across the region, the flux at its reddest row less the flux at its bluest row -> 66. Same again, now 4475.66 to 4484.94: 121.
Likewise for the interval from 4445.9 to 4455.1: -43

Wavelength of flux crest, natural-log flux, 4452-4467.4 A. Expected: 4466.91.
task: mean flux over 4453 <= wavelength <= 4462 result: 5.54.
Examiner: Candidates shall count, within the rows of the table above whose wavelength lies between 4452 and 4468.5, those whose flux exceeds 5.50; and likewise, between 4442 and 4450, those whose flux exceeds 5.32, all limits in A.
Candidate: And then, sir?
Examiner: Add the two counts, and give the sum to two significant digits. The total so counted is 12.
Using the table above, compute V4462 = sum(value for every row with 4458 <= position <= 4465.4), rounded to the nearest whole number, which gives 39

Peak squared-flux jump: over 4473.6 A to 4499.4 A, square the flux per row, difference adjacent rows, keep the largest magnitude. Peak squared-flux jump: 10.9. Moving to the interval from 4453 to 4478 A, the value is 10.4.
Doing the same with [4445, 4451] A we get 9.3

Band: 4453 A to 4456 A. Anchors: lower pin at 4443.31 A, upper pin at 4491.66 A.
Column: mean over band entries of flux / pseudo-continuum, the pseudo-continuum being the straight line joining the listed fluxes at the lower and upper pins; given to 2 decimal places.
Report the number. 0.89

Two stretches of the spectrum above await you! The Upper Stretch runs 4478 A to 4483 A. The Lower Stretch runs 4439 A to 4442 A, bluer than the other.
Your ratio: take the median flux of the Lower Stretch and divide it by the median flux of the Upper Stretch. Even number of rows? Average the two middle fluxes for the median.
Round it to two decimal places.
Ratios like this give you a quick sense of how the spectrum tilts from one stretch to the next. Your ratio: 1.02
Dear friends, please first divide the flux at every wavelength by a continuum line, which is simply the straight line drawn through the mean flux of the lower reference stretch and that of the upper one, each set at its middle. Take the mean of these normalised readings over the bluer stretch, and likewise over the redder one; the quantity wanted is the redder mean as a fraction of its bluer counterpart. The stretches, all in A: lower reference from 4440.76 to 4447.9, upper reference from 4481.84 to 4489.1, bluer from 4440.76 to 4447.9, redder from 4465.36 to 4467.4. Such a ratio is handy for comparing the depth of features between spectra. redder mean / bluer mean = 1.06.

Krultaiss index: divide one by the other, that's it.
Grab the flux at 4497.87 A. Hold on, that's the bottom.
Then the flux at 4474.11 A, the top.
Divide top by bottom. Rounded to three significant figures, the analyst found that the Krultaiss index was 1.01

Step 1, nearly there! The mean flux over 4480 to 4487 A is 5.9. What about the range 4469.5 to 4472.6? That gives 5.5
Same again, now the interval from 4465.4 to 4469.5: 6.1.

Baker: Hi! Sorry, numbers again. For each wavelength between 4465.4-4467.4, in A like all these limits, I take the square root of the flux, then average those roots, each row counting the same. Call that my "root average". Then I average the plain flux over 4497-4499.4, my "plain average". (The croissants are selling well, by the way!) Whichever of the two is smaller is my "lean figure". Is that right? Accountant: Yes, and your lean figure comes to 2.47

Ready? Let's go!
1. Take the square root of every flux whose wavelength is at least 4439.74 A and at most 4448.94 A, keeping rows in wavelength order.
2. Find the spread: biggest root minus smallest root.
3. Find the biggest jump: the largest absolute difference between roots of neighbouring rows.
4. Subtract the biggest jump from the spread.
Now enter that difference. 0.22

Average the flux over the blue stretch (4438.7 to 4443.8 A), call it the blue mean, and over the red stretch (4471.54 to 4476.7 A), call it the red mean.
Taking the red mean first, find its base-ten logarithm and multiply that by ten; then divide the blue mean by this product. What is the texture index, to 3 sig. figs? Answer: 0.766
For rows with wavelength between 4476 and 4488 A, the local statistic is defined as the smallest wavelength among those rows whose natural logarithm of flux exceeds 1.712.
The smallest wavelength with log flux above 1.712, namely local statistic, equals 4476.17 A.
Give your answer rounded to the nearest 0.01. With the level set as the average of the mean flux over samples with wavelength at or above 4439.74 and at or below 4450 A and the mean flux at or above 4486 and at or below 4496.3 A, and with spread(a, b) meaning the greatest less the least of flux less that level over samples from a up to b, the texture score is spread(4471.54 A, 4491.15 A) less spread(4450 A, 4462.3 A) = 0.56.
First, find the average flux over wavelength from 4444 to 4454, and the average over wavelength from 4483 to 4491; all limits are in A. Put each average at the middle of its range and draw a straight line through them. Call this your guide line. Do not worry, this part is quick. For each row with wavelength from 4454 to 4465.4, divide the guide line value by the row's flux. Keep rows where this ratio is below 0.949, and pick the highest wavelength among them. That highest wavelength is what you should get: 4459.71 A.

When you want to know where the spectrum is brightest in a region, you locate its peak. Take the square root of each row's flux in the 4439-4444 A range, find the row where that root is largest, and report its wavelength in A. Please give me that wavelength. 4440.25 A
